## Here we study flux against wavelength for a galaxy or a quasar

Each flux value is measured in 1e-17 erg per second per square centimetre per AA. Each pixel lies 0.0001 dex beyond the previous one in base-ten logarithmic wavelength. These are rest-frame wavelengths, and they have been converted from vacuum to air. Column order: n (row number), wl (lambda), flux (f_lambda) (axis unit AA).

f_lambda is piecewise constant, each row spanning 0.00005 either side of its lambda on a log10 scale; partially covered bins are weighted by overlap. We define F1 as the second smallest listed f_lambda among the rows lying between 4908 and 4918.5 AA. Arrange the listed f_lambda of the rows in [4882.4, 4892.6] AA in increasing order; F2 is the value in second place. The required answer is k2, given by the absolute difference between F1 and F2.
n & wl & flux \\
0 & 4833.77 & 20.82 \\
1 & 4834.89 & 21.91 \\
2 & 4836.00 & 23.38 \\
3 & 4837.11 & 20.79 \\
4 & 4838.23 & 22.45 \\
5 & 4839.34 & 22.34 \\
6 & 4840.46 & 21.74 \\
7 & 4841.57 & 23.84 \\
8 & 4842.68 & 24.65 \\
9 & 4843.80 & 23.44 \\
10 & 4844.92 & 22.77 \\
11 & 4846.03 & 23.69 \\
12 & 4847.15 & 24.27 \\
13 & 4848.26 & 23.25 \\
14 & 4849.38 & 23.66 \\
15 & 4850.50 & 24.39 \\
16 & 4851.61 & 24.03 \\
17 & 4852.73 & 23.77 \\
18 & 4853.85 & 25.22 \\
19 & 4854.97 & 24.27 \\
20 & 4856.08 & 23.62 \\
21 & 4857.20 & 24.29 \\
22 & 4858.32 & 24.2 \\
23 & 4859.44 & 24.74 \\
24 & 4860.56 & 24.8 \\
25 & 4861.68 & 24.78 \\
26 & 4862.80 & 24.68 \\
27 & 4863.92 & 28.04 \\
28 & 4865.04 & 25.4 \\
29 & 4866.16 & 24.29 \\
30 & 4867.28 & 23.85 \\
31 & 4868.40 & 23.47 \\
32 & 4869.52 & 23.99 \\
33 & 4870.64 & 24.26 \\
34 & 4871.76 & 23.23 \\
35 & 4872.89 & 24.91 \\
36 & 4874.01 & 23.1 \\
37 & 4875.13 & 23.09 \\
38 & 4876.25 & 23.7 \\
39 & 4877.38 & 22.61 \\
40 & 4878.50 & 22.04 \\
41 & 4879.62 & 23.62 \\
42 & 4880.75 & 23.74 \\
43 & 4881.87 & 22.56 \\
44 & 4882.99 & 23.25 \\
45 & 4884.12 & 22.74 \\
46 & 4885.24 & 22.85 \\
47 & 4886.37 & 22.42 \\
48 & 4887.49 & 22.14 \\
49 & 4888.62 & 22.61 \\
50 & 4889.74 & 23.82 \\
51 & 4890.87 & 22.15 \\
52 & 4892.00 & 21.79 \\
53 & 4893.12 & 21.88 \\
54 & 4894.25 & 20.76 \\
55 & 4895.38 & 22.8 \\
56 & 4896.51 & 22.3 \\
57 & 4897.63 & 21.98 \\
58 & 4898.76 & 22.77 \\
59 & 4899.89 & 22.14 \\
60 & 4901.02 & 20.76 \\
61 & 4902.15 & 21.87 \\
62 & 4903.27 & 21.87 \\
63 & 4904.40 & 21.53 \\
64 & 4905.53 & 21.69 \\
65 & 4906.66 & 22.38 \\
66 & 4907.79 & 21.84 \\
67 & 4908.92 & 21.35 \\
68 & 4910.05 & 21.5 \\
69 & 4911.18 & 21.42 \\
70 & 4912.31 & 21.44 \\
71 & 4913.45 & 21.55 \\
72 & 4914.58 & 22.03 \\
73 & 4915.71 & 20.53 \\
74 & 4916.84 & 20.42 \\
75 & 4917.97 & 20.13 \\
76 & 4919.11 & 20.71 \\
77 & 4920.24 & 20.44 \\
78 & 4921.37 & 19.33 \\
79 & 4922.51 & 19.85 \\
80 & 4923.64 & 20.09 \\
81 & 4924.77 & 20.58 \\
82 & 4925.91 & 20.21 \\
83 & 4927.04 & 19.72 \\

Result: 1.7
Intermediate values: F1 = 20.42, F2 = 22.14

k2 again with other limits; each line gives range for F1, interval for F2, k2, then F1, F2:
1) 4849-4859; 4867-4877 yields 0.6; 23.66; 23.1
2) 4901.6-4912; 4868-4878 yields 1.7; 21.42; 23.09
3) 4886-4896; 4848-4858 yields 1.8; 21.79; 23.62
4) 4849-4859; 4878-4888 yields 1.5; 23.66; 22.14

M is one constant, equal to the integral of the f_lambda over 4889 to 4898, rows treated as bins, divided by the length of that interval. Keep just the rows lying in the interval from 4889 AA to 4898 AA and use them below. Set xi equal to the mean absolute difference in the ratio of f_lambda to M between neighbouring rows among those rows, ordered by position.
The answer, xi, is 0.039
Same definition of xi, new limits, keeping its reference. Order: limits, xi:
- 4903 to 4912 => 0.016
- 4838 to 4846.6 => 0.041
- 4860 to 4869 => 0.052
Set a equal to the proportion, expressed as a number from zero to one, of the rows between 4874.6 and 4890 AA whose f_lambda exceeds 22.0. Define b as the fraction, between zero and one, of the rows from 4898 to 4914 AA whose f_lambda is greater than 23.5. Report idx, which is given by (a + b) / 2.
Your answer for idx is 0.50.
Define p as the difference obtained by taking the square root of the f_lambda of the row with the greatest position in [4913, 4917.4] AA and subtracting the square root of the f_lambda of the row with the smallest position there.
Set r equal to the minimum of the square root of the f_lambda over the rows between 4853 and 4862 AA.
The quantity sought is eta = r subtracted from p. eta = -4.98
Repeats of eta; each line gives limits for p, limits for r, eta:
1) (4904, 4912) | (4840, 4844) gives -4.67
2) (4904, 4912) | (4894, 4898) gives -4.57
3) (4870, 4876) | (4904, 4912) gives -4.74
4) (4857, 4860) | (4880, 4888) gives -4.66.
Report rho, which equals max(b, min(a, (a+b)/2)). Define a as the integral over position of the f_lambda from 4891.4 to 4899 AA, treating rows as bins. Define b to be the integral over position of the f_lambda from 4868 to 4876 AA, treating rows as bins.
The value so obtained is 189.9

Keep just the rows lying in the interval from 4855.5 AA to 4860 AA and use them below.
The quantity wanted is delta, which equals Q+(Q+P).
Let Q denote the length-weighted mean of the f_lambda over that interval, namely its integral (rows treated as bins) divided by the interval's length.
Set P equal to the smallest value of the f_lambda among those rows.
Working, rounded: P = 23.62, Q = 24.2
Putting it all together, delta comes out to 72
